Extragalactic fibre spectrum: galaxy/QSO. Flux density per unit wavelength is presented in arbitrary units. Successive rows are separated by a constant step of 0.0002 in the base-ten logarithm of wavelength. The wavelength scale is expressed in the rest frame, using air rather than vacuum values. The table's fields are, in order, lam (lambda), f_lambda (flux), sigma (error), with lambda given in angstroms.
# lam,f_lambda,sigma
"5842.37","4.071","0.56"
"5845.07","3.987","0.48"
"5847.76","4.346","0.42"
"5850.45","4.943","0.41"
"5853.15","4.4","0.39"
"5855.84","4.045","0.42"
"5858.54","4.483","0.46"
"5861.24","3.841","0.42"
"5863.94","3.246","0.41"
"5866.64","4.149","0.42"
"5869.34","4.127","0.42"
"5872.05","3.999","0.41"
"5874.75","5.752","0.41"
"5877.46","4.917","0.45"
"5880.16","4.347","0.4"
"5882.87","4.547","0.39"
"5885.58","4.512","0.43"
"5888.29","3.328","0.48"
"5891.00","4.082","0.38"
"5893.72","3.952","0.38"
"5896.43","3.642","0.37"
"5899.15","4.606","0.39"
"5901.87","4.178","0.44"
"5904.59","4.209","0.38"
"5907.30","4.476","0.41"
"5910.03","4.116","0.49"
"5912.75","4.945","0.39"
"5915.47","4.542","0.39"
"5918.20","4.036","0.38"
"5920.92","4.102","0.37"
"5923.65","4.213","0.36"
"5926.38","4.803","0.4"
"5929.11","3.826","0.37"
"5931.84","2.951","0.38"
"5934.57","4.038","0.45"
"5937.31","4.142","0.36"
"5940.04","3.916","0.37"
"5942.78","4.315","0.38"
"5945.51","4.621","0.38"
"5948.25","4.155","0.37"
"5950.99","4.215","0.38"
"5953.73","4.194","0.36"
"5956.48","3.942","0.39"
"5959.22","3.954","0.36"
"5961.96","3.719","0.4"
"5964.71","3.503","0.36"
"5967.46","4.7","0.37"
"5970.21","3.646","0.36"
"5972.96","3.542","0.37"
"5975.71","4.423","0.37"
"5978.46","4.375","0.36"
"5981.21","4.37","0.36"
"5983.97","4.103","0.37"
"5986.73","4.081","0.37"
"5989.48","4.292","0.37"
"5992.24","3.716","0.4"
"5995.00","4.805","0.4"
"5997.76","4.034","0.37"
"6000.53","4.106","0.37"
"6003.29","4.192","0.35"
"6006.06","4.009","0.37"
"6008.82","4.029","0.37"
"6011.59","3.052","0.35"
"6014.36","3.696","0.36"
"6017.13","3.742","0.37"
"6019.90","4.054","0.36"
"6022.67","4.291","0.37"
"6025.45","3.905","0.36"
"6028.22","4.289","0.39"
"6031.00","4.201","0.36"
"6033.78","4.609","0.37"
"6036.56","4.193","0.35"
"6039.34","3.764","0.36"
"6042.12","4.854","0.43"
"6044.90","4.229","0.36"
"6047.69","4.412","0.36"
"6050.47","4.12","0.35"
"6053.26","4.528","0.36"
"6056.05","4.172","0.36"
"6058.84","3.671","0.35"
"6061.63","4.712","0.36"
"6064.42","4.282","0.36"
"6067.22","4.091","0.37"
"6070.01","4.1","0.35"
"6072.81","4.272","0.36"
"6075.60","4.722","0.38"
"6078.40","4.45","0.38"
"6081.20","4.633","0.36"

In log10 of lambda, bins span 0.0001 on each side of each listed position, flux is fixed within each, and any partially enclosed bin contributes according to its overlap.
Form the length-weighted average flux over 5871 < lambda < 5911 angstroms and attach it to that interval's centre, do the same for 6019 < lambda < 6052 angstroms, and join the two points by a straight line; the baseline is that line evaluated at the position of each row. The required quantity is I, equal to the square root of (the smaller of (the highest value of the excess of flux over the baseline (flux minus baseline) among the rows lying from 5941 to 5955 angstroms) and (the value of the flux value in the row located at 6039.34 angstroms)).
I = 0.58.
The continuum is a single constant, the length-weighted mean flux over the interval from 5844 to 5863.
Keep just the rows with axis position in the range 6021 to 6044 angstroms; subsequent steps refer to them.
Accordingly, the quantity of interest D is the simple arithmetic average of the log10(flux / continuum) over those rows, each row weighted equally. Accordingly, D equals -0.002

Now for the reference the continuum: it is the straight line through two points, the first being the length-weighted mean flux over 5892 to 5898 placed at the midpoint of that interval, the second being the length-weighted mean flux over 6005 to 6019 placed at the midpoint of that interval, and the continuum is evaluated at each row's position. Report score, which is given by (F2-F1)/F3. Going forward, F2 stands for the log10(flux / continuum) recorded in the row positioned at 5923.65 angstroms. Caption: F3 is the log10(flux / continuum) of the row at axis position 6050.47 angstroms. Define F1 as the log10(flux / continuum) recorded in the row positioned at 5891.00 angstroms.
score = 0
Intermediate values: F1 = 0.03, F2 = 0.044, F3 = 0.050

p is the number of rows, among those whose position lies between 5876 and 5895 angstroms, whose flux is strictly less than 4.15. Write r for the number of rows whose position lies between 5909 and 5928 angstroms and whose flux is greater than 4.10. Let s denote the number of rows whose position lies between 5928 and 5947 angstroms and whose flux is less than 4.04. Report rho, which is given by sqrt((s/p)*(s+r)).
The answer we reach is 3.7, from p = 3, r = 6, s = 4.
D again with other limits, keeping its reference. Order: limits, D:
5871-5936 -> -0.006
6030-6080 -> 0.001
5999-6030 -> -0.037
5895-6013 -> -0.019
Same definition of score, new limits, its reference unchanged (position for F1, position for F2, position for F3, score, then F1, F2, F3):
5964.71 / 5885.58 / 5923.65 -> 2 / -0.03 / 0.069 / 0.044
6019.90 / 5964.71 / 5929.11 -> -25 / 0.04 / -0.031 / 0.003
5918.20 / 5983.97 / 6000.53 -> 0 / 0.02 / 0.040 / 0.042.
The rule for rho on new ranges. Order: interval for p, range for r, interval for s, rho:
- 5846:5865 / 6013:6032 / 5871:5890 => 1.8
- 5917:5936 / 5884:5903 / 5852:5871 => 1.4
